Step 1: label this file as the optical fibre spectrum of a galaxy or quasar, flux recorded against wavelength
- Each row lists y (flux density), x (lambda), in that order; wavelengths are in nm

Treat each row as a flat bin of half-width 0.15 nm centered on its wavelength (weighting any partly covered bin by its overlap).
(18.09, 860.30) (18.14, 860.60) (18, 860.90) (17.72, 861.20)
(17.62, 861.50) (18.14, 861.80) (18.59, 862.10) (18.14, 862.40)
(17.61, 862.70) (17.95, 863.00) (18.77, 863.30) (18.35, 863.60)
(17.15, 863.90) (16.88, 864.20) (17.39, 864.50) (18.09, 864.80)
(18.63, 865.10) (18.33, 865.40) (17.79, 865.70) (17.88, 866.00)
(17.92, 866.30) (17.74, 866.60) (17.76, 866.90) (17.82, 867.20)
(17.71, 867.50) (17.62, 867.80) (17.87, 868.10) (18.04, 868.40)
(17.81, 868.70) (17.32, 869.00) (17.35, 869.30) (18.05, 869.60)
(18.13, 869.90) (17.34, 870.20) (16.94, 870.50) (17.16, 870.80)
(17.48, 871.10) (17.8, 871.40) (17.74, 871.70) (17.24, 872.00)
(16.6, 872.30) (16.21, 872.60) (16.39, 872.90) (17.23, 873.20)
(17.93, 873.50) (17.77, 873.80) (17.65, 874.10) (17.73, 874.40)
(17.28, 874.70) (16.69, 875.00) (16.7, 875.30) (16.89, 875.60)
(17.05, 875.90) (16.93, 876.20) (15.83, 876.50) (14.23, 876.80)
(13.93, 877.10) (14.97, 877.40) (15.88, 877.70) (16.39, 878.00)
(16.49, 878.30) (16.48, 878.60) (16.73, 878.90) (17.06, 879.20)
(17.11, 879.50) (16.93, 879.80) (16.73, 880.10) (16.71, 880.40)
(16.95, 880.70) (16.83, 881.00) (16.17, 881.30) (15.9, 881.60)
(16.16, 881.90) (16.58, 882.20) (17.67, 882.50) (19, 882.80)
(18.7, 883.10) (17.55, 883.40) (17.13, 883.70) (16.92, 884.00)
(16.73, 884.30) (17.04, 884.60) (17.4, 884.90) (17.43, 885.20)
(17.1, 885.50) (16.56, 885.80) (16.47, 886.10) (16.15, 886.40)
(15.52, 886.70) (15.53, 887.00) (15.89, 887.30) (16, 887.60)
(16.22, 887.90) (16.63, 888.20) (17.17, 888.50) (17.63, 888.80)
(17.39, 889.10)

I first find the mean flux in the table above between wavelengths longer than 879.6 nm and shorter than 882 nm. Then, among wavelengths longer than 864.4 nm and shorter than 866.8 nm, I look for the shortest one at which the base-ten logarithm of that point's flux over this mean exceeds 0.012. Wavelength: 864.50 nm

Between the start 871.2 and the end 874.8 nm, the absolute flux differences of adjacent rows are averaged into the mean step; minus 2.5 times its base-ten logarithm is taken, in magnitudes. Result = 1.07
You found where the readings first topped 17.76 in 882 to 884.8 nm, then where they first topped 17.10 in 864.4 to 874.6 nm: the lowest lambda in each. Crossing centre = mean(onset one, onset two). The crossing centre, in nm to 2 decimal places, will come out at 873.65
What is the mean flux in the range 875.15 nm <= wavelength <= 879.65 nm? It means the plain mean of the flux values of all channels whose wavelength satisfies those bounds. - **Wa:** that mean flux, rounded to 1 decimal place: 16.2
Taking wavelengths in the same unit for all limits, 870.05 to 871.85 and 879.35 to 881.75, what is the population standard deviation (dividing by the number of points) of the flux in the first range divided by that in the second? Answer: 0.78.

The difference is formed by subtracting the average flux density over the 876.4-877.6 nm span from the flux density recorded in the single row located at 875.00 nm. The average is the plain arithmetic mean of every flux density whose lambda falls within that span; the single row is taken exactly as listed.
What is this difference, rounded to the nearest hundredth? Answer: 1.95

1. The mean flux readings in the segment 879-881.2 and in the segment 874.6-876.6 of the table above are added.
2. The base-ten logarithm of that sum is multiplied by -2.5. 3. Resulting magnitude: -3.82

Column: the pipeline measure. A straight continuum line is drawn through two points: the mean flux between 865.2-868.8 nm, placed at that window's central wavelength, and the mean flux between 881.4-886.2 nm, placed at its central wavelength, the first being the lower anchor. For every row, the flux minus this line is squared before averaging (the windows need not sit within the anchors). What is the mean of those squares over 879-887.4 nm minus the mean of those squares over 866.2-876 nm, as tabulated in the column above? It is 0.4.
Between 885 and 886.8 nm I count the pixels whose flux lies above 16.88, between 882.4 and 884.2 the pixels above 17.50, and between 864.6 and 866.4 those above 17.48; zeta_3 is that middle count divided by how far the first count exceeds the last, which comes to -1.00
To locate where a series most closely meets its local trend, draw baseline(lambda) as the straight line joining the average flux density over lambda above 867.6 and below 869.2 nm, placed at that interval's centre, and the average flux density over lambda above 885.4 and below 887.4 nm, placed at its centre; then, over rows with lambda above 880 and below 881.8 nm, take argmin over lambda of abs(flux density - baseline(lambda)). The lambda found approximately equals 880.10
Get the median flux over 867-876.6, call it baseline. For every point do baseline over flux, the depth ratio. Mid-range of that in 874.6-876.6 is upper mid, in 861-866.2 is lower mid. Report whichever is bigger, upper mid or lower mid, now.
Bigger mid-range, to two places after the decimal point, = 1.05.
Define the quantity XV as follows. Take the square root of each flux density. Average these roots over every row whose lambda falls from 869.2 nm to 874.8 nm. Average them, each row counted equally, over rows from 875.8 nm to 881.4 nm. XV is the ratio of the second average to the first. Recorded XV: 0.968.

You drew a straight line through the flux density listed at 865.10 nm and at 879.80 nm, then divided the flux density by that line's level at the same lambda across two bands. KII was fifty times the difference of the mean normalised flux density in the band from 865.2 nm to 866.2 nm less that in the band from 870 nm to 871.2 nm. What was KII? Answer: 0.6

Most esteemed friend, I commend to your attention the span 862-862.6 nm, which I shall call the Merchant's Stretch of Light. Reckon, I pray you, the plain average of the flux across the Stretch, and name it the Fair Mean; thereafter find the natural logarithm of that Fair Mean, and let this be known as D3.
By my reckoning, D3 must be 2.91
